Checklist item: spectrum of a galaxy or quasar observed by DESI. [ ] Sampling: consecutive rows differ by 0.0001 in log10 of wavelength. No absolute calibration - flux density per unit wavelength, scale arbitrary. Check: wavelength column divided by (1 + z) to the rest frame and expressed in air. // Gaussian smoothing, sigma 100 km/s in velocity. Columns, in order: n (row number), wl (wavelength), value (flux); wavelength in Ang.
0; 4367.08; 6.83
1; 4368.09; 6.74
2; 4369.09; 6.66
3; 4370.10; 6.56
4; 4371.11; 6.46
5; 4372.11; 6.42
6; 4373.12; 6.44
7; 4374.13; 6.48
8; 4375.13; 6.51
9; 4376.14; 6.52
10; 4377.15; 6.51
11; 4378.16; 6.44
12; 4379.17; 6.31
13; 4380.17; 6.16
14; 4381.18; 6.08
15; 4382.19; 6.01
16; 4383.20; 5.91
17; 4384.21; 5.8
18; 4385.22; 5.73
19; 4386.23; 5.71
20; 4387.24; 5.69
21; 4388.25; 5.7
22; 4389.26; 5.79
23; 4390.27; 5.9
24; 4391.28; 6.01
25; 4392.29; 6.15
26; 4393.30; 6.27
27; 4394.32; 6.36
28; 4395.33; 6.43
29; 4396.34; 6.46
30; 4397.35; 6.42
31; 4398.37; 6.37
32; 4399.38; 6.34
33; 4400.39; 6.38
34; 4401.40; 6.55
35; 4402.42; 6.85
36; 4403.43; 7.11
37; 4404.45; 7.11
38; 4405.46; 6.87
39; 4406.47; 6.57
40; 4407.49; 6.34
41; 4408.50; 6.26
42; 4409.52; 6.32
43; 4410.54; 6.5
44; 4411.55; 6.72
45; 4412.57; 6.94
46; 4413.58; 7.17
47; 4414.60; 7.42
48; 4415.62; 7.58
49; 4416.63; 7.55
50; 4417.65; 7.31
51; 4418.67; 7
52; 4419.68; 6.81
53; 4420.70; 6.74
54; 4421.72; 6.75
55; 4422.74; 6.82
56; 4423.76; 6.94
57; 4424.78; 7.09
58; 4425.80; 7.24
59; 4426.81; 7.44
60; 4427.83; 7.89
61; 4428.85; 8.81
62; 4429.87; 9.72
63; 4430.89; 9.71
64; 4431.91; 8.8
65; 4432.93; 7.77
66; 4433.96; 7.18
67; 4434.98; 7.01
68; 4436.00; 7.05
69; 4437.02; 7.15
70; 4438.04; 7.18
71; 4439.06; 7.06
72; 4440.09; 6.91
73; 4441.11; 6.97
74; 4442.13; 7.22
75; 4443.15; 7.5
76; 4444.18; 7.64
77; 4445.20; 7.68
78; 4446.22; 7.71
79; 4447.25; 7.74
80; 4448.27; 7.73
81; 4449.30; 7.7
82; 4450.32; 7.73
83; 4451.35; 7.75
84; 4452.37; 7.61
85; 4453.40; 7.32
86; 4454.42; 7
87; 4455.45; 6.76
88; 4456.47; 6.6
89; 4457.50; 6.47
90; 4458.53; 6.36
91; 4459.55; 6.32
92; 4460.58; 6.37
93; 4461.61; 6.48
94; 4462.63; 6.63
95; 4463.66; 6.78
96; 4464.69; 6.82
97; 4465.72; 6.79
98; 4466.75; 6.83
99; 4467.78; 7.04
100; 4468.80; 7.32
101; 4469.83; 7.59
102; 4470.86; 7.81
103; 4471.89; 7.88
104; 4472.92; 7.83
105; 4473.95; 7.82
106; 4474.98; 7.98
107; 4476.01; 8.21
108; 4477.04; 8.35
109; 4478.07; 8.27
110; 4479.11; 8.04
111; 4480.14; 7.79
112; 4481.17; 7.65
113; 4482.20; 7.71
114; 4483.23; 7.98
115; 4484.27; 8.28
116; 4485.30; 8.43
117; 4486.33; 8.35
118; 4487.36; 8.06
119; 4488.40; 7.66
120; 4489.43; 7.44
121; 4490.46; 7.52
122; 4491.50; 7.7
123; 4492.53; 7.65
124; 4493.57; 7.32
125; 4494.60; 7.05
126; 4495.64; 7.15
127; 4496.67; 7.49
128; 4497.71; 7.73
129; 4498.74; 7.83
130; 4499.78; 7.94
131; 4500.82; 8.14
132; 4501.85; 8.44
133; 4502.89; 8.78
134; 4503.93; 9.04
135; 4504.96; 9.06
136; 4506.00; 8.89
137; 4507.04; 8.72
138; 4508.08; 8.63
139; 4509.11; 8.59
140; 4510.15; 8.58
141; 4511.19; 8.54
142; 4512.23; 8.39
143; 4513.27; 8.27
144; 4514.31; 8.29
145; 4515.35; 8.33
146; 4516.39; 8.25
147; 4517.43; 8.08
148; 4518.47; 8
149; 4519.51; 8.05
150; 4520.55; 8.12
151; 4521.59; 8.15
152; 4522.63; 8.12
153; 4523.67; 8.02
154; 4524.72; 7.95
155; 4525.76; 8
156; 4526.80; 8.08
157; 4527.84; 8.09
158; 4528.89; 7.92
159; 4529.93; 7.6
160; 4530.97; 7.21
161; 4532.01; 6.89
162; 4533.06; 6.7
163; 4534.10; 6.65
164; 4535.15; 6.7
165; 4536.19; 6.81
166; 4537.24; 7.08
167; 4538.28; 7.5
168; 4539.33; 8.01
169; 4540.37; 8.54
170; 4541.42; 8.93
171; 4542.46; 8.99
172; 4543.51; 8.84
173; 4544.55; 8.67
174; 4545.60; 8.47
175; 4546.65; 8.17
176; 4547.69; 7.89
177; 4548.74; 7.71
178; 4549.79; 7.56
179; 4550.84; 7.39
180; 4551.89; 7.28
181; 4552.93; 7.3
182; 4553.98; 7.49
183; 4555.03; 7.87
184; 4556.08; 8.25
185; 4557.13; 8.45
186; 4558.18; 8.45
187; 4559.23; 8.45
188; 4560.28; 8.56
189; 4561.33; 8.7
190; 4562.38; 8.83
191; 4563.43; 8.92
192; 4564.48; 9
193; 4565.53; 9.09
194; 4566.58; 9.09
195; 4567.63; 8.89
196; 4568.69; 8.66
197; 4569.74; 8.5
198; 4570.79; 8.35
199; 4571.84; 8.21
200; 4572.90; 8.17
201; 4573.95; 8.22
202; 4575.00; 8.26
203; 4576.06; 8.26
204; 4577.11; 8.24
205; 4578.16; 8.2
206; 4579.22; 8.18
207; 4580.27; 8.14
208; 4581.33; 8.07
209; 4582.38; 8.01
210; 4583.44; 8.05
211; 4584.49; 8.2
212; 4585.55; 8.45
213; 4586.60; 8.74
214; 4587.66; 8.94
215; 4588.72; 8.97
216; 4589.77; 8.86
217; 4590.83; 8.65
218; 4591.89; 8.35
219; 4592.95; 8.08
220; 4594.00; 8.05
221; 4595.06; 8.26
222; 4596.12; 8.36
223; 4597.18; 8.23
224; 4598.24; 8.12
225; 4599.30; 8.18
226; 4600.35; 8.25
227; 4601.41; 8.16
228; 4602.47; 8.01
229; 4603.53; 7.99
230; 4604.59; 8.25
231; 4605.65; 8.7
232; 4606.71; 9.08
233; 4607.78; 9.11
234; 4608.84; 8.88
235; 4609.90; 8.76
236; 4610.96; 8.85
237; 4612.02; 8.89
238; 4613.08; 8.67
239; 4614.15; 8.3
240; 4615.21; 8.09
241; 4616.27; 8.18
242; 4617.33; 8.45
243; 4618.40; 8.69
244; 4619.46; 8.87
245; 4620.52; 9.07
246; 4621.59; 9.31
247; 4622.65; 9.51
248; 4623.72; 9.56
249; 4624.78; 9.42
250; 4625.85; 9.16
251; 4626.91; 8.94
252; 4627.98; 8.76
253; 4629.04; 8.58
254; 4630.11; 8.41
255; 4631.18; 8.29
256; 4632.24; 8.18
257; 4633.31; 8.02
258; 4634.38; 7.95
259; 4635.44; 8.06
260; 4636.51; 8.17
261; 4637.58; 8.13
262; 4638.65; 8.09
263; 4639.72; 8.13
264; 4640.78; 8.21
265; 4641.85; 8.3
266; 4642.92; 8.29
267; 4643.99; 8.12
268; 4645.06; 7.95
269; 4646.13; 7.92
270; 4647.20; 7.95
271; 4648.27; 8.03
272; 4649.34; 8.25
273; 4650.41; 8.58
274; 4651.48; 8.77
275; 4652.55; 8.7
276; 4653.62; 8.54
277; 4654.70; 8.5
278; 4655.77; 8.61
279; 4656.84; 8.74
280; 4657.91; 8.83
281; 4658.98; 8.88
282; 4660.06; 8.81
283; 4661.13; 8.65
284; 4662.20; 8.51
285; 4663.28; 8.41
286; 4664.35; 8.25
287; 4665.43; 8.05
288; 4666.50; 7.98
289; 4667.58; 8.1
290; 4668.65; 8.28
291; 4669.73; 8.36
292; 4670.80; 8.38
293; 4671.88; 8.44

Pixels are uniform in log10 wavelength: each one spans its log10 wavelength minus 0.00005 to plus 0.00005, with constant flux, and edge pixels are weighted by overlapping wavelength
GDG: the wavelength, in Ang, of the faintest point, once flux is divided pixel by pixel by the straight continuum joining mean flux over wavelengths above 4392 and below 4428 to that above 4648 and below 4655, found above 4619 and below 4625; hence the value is 4619.46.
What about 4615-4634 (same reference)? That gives 4633.31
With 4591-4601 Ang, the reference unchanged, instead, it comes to 4594.00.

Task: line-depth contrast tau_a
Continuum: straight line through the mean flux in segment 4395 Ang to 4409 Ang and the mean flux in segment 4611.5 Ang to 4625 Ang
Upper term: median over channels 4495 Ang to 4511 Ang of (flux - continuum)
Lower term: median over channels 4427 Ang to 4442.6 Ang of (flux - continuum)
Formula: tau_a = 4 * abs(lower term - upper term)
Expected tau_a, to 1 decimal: 2.6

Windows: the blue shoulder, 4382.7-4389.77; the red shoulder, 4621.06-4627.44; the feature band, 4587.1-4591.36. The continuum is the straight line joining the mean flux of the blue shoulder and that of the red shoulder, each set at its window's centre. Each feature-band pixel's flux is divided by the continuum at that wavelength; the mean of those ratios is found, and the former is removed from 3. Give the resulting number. 1.99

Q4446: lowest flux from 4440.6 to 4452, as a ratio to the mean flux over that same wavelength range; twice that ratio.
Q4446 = 1.84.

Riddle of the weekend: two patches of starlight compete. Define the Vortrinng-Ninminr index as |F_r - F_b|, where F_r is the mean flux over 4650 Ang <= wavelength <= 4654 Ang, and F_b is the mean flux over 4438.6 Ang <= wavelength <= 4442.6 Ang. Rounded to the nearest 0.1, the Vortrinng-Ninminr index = 1.6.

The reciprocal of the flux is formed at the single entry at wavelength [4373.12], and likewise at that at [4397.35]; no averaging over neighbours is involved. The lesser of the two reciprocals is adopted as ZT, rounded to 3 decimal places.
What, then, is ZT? 0.155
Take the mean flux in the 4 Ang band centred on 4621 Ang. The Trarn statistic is 9.2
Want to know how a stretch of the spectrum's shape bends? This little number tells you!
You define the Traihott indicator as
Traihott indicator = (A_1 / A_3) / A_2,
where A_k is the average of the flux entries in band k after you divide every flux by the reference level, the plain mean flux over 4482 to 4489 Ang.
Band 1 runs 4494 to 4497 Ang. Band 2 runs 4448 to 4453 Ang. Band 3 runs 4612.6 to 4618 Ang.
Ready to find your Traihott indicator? 0.91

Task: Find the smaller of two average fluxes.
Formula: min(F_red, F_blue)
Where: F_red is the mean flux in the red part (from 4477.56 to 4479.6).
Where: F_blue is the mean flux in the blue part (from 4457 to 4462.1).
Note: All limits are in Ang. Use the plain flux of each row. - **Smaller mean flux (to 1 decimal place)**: 6.4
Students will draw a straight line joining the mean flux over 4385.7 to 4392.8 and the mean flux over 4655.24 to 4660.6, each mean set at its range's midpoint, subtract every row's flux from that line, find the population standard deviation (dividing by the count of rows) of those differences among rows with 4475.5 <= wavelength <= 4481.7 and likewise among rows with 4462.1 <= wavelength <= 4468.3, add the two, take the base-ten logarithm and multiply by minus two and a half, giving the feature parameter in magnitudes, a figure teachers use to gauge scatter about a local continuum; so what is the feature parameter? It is 1.1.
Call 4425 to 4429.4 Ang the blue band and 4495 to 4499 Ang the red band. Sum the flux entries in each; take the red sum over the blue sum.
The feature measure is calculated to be 0.96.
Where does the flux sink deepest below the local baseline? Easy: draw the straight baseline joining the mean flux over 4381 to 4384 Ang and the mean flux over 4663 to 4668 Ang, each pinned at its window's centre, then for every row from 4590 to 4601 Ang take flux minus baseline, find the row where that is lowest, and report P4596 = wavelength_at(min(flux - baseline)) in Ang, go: 4594.00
